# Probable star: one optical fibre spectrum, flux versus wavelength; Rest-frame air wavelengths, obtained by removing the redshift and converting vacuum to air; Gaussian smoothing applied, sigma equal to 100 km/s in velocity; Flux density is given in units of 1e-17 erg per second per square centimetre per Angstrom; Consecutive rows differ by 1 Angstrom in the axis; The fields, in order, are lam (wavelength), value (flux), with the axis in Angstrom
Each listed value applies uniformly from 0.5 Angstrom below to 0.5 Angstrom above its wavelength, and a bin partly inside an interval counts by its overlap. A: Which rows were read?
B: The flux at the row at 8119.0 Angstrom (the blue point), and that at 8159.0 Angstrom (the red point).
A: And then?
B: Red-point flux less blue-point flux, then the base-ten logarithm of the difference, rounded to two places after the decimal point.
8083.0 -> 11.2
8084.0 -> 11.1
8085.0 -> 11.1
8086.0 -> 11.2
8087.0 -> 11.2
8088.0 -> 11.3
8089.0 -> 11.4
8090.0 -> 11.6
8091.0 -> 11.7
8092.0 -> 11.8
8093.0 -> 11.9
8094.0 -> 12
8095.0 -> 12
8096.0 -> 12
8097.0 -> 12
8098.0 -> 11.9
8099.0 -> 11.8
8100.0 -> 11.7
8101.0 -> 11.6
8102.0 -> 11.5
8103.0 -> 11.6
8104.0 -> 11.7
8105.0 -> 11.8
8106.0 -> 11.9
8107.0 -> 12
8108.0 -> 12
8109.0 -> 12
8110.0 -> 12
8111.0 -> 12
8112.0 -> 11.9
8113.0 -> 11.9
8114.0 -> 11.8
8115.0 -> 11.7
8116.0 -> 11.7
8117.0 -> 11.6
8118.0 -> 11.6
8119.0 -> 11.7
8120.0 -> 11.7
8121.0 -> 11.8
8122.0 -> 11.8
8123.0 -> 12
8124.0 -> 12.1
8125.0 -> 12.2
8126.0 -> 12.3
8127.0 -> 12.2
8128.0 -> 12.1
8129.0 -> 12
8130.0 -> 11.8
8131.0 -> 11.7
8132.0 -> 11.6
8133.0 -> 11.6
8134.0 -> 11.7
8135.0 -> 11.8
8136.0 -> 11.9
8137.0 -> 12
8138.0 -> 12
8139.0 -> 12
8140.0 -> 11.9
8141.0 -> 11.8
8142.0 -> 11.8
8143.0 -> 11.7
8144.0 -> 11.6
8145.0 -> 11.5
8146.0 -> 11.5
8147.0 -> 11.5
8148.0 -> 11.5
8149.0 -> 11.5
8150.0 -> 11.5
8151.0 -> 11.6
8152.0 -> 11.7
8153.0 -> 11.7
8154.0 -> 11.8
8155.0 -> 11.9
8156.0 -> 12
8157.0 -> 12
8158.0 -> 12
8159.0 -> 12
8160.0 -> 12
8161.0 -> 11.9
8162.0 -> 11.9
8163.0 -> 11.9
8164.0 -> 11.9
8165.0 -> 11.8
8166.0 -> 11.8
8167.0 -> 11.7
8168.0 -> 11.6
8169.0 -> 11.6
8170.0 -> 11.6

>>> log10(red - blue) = -0.52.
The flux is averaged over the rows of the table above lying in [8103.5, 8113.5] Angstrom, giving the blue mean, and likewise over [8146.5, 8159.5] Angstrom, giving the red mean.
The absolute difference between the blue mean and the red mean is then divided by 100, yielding 0.0017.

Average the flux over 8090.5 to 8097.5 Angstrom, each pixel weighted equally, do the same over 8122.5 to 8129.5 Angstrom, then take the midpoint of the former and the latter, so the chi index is 12.0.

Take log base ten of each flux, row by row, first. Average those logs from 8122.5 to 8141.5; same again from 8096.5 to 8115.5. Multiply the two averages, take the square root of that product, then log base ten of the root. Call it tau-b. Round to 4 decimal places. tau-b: 0.0313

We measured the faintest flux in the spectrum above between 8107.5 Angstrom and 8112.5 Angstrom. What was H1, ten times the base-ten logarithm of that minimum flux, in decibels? 10.8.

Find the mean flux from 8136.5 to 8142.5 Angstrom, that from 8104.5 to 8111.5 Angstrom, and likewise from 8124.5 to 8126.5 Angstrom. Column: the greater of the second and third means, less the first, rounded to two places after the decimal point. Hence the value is 0.33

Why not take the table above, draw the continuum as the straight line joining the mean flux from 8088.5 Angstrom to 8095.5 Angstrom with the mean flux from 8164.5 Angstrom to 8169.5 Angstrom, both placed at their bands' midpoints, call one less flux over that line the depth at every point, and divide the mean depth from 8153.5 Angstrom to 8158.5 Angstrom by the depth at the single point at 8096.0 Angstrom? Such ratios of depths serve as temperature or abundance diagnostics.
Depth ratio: 1.0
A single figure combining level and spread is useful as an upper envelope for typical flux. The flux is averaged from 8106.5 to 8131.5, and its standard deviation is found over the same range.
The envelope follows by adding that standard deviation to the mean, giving 12.1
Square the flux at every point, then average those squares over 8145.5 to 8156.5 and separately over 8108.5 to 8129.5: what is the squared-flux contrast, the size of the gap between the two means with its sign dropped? 6.0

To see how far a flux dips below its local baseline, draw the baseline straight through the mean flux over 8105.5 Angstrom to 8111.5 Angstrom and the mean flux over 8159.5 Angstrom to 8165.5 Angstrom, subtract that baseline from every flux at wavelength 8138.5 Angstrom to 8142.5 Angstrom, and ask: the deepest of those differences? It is -0.13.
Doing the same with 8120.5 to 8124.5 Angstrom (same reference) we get -0.16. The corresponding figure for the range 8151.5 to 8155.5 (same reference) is -0.22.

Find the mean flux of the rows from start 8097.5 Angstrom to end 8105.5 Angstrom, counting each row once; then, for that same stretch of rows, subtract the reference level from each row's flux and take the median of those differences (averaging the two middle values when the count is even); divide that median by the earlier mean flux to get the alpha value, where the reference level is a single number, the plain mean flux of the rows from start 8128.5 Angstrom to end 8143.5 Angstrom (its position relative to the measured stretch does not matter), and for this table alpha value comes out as -0.010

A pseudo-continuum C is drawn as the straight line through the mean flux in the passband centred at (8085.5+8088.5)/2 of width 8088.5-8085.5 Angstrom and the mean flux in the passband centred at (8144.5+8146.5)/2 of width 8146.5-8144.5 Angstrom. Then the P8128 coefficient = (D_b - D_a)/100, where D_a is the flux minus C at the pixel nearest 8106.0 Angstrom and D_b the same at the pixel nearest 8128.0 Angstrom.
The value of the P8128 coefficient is 0.0010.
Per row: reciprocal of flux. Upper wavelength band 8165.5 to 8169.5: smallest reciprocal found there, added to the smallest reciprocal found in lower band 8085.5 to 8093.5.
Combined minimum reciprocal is 0.169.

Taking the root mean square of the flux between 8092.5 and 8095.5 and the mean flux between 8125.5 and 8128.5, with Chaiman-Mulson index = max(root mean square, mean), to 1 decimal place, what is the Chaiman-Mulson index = 12.2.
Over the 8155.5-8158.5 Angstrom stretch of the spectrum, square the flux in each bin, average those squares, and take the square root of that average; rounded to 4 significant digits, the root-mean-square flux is 12.00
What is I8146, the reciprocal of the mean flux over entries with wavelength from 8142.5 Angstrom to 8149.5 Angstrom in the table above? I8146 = 0.0866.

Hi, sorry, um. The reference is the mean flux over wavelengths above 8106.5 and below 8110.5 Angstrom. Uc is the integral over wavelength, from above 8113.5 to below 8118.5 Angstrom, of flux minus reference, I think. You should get -1.6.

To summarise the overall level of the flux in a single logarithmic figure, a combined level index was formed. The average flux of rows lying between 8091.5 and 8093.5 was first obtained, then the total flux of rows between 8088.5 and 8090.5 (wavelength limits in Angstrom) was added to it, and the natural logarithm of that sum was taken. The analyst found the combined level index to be 3.55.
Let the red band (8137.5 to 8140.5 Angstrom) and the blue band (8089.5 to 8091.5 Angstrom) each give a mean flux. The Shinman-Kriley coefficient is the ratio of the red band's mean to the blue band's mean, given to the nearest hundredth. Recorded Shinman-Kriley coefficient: 1.03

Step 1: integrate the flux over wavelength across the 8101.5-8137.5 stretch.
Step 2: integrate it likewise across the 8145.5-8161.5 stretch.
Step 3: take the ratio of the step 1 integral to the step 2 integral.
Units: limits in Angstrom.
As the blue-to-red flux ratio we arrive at 2.3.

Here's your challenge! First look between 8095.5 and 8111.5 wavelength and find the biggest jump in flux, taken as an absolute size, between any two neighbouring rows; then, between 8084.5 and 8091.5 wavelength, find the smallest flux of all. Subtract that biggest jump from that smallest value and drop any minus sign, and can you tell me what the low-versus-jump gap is 11.0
